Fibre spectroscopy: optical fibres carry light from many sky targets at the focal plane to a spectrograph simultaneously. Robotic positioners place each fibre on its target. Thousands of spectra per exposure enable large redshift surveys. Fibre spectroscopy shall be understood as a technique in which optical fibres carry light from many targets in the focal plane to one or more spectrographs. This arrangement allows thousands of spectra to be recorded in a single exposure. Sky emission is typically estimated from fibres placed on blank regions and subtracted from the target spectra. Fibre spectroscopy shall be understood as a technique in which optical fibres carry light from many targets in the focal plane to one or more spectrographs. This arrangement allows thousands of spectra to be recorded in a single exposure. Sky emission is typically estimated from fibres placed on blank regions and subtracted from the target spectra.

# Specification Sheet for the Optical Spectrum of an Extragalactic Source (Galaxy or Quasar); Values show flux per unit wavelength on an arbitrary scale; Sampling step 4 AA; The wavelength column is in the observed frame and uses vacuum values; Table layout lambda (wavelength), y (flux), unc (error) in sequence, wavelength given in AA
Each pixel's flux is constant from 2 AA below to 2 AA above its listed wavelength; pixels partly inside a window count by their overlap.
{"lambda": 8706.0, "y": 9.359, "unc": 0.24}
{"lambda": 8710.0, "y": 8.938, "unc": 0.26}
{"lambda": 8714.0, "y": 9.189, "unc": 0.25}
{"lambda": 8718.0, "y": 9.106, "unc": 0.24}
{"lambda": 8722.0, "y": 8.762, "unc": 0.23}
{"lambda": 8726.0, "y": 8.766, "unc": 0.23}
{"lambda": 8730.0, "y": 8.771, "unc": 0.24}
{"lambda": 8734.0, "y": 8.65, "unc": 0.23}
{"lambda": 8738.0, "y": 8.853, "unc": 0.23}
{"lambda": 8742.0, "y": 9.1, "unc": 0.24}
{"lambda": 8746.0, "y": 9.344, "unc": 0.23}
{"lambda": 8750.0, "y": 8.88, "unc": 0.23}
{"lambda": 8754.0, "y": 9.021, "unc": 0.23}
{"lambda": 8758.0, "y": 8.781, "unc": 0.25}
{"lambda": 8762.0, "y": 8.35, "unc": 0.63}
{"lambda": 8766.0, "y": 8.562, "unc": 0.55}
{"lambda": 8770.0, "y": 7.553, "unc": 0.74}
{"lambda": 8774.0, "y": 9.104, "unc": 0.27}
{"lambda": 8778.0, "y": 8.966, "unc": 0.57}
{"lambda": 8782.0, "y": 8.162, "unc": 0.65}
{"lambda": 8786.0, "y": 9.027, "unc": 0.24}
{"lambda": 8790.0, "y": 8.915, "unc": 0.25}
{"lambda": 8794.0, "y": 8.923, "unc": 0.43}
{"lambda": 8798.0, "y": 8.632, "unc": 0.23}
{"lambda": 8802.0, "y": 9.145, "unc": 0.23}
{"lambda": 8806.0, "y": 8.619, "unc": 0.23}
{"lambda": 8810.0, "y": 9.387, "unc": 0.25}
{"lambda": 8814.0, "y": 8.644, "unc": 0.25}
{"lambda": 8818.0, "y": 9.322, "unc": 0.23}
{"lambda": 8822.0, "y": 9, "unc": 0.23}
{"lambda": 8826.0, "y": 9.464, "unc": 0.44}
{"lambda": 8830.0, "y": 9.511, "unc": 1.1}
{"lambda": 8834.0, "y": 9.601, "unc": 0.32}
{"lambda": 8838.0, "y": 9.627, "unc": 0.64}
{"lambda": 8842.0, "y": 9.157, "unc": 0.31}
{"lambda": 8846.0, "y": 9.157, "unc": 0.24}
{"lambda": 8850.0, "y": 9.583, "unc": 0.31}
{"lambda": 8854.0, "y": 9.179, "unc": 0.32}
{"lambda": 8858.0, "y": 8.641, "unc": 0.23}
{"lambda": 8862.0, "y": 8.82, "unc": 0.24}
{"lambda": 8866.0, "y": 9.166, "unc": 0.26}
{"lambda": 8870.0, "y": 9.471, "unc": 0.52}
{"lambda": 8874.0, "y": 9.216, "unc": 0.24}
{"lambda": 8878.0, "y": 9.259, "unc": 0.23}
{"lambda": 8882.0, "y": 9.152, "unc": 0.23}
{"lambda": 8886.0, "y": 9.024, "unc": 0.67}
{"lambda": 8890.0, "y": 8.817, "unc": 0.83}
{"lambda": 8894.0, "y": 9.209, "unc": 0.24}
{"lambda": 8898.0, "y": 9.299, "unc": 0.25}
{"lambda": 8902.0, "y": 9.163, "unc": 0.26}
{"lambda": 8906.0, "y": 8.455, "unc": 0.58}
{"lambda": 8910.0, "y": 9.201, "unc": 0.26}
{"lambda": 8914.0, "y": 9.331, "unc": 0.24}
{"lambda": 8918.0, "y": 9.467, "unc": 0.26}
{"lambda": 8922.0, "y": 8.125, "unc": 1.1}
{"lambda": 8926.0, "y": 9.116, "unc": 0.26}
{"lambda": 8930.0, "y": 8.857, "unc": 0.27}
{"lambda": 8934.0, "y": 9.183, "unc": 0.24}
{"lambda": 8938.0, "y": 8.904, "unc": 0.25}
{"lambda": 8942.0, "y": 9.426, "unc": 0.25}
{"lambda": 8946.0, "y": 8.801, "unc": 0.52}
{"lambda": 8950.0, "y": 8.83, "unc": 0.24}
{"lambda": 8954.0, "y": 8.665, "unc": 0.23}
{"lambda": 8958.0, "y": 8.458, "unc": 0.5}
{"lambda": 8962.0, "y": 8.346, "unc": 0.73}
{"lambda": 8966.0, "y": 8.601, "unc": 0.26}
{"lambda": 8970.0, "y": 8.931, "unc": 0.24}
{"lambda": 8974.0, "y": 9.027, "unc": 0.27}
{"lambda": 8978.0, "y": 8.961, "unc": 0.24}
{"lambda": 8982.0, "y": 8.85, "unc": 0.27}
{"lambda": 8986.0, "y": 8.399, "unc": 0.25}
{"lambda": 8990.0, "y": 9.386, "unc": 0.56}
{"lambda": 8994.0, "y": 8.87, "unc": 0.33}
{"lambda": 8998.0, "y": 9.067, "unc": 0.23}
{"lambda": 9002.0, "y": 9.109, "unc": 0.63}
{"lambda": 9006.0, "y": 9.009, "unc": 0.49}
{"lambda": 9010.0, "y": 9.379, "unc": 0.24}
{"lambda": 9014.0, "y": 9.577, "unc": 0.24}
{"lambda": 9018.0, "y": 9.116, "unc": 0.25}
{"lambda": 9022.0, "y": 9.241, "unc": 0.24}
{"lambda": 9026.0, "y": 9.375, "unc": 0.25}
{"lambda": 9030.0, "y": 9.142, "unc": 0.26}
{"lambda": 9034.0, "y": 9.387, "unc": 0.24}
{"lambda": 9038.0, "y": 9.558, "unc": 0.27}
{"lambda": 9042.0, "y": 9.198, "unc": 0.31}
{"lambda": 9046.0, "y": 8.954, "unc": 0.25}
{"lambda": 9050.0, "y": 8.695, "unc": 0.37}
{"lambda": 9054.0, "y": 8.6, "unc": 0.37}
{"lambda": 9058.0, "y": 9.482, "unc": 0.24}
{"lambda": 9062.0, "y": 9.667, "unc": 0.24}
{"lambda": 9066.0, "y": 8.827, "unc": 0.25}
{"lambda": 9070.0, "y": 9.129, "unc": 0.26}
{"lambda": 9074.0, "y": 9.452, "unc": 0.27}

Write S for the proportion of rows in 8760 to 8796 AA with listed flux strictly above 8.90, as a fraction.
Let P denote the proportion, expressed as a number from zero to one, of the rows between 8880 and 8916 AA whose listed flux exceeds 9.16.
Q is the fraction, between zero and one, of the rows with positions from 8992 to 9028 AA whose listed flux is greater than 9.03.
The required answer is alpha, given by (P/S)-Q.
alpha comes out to 0.2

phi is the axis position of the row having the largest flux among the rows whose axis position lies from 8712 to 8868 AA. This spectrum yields 8838.0 AA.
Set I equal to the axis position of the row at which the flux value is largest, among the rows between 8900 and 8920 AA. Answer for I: 8918.0 AA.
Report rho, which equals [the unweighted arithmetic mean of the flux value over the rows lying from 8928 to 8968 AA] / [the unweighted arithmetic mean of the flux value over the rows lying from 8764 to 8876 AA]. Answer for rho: 0.98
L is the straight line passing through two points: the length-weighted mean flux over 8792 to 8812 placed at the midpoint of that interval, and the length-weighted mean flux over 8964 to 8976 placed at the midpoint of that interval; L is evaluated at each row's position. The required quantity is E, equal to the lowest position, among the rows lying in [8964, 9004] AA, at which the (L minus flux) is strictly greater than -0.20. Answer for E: 8966.0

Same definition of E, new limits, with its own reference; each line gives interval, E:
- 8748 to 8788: 8750.0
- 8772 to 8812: 8774.0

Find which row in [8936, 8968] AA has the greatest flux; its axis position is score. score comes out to 8942.0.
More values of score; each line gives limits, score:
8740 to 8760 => 8746.0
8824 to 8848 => 8838.0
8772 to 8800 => 8774.0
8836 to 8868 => 8838.0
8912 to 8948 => 8918.0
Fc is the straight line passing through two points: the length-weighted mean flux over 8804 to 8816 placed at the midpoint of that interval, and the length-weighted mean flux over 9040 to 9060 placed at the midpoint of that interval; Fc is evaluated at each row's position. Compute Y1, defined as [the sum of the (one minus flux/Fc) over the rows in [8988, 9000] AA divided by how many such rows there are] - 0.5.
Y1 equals -0.516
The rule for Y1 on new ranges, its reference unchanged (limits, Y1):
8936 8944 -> -0.525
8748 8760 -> -0.504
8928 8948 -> -0.511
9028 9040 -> -0.543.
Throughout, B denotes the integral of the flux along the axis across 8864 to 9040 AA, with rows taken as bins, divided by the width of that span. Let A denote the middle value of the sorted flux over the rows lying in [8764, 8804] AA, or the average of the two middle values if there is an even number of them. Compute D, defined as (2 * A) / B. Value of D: 1.97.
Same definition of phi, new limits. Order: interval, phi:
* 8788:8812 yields 8810.0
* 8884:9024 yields 9014.0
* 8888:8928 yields 8918.0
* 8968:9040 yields 9014.0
